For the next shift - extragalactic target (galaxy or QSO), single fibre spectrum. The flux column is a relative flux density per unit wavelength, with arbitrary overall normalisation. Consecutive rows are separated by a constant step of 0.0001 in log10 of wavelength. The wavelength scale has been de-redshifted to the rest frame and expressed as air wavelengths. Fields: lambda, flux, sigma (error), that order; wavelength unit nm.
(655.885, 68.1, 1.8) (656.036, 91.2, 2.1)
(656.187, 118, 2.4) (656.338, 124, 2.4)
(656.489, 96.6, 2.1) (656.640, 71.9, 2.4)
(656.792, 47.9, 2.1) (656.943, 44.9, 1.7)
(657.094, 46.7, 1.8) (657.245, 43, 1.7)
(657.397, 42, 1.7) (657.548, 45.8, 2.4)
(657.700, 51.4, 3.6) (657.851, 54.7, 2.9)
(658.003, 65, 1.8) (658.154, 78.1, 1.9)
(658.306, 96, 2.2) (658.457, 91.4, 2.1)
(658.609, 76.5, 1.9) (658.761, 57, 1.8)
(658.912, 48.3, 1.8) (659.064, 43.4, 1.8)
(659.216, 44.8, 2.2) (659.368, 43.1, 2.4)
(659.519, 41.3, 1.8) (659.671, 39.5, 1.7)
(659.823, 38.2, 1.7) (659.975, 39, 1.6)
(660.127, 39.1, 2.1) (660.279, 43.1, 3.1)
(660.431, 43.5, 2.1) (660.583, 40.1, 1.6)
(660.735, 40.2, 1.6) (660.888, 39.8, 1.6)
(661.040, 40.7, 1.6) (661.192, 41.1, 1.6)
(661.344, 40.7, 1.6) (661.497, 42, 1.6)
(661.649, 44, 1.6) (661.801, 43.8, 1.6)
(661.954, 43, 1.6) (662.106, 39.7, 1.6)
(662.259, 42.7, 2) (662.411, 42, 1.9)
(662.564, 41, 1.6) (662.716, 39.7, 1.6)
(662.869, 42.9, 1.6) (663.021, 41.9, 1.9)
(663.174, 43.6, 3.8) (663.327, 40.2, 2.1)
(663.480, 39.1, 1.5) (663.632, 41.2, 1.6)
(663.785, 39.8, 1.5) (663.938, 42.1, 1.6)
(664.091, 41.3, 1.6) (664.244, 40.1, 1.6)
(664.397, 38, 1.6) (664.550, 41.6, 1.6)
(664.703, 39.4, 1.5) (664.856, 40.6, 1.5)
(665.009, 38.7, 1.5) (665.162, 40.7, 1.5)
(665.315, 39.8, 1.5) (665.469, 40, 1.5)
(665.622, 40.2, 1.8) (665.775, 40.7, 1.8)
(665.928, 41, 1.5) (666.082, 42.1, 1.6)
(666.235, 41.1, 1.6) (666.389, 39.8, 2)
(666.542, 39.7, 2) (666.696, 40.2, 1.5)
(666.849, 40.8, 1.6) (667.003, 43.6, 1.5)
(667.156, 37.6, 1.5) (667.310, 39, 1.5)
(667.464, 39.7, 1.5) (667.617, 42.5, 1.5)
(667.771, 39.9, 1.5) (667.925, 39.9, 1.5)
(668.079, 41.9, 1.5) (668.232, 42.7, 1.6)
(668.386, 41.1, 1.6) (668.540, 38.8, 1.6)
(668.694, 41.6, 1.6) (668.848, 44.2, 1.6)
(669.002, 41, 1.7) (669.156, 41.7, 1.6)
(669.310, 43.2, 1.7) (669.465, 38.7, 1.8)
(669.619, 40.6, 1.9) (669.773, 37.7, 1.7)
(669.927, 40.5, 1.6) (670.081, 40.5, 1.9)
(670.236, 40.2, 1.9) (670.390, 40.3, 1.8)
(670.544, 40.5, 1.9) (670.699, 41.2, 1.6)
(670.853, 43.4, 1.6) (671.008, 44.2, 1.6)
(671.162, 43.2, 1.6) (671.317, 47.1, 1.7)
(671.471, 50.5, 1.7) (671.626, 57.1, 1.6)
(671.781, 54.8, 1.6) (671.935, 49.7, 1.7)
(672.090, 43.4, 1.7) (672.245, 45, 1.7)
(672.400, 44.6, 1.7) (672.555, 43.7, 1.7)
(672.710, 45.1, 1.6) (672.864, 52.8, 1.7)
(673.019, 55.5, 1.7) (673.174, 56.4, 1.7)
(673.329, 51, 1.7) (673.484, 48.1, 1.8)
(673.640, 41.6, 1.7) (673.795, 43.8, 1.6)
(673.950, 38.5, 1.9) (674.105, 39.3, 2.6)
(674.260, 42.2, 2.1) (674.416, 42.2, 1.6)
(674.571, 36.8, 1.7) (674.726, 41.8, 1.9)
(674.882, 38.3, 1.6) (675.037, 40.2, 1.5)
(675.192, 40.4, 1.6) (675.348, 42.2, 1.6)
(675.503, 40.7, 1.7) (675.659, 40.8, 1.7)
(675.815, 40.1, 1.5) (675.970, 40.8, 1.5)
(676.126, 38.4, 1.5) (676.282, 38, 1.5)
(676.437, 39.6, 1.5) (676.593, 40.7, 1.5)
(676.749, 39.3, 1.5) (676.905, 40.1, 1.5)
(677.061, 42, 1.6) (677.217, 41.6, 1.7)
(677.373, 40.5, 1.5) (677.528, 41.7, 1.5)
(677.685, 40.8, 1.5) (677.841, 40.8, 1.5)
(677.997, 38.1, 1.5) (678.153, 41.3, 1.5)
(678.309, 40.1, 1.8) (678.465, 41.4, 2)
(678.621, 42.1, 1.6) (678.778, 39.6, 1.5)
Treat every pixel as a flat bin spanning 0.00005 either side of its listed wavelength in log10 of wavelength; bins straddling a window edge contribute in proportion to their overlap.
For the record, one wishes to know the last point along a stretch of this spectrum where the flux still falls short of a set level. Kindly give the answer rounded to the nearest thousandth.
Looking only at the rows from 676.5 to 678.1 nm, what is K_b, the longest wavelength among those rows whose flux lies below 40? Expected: 677.997 nm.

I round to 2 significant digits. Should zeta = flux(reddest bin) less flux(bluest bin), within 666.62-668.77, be 1.4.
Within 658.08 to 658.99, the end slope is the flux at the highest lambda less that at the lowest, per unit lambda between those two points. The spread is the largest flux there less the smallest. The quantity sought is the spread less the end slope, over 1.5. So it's 58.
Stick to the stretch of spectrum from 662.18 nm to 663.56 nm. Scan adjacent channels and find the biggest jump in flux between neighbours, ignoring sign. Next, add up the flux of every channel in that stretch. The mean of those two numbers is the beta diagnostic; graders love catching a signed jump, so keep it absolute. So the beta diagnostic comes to 188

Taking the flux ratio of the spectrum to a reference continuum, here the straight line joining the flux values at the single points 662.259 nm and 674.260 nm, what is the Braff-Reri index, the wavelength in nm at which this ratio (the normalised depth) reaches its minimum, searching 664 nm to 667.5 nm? 667.156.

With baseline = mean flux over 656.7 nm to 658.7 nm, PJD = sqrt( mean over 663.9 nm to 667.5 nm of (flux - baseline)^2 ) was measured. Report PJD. 20.0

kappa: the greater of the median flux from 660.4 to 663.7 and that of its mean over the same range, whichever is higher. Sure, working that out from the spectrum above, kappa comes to 41.5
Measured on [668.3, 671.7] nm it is 42.6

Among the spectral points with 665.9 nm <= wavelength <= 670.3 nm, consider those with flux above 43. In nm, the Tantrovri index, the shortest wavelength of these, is 667.003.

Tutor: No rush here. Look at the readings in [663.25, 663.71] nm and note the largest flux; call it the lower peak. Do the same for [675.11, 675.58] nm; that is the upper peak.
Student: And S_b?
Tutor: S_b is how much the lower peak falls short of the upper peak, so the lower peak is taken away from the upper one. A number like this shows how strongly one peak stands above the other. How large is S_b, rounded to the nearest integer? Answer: 1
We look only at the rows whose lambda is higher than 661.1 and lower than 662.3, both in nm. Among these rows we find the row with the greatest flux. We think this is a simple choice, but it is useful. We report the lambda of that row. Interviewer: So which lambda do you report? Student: 661.649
